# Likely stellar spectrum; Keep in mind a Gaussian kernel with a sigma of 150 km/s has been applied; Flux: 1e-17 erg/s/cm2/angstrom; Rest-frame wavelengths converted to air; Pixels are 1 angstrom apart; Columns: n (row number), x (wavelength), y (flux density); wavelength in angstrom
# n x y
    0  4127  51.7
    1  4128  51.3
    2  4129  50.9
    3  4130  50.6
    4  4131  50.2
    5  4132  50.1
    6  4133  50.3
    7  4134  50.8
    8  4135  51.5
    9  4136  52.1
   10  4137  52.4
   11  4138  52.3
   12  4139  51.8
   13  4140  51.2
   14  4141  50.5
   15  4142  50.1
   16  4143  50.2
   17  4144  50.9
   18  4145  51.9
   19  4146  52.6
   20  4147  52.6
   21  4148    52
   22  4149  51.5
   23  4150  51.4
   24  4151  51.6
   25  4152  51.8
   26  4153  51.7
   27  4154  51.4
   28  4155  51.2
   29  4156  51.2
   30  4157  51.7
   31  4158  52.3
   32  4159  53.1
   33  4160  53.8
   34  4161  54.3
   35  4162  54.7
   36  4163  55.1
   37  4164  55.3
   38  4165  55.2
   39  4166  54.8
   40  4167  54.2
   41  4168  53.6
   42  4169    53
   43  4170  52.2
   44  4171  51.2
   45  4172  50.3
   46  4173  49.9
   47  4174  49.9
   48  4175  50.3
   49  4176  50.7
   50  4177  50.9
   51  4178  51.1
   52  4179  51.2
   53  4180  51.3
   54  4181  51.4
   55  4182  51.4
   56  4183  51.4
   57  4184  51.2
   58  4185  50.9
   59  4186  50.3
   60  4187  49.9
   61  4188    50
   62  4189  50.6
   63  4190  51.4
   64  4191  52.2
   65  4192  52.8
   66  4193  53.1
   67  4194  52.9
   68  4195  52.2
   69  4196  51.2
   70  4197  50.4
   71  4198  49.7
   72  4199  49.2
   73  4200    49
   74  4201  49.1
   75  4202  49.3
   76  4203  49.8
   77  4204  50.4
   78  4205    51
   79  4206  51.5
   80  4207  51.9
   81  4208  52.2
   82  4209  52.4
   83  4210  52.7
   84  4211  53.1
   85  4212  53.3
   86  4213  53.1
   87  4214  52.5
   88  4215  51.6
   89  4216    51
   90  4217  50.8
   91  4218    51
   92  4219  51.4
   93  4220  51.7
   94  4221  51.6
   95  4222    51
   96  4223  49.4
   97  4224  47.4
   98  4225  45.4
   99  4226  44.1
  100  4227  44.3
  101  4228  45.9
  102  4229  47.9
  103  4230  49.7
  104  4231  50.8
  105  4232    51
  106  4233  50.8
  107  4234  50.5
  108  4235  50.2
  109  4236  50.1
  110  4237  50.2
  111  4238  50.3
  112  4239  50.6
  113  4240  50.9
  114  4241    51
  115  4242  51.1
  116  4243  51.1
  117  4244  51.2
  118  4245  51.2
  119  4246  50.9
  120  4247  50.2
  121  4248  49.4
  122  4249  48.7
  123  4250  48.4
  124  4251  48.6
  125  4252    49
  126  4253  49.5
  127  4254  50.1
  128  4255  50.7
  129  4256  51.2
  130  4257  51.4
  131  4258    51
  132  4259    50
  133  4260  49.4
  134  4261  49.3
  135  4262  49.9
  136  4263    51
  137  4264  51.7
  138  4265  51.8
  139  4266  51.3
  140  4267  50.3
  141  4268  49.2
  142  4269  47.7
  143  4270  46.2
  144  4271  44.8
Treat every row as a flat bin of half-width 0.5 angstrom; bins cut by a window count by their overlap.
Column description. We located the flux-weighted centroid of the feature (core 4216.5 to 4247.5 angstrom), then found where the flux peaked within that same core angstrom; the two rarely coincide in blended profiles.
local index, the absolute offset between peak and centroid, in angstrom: 12.1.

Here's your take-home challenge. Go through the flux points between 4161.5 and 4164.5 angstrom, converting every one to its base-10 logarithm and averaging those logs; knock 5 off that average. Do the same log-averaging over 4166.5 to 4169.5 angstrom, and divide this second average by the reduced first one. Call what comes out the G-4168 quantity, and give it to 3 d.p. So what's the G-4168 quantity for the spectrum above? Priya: -0.531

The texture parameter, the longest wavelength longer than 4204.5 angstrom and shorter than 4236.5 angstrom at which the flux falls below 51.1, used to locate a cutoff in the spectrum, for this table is 4236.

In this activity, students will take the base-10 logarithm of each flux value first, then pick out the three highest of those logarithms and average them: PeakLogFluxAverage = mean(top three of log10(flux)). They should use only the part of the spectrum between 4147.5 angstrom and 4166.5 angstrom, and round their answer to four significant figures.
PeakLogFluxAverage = 1.742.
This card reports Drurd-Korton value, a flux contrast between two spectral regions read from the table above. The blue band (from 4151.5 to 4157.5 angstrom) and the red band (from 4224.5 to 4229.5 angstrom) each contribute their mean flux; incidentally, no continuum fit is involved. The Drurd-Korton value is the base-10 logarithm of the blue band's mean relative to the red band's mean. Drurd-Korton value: 0.054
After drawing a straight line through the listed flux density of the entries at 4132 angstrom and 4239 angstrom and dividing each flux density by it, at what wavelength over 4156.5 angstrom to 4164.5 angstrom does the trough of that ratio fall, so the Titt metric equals 4157 angstrom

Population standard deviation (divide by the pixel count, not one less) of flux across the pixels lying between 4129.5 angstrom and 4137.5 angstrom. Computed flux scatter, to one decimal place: 0.8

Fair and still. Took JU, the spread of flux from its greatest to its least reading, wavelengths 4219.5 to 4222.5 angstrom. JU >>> 0.7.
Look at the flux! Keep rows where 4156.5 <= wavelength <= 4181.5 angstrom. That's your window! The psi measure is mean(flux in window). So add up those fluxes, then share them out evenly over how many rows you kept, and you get 52.5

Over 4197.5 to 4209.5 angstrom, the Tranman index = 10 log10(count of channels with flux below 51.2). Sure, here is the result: 9.0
